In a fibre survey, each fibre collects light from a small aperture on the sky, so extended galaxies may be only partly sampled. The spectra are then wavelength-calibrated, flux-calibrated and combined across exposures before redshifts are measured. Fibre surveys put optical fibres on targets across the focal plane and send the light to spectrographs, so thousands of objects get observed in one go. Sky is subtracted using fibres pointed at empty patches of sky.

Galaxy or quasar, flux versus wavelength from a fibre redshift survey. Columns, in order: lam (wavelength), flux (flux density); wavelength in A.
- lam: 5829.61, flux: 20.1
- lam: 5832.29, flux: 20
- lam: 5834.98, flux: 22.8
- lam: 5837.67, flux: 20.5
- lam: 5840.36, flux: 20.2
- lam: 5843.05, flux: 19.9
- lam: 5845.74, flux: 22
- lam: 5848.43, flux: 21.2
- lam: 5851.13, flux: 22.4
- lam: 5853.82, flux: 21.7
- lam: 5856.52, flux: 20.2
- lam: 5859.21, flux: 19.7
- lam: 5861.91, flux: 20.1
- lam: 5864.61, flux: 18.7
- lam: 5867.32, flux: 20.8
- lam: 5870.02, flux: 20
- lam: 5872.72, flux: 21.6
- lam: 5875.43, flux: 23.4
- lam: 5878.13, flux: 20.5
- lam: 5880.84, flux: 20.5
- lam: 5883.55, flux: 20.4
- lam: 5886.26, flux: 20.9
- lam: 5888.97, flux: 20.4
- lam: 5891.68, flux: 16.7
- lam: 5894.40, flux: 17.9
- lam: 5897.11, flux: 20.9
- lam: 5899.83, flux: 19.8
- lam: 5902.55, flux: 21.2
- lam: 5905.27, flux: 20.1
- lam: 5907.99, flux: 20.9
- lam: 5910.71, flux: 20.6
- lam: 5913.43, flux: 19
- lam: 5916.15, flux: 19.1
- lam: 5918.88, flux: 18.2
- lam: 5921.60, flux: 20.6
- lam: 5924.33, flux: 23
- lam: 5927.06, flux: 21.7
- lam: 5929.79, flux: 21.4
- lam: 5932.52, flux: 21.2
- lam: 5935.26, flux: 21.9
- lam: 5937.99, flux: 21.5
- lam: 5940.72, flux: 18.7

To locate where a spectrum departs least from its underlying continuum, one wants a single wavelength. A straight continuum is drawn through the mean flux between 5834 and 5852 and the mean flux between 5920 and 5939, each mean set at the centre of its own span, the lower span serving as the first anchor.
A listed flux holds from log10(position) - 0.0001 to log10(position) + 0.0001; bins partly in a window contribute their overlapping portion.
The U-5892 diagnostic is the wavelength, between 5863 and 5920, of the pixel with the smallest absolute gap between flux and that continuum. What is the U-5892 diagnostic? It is 5872.72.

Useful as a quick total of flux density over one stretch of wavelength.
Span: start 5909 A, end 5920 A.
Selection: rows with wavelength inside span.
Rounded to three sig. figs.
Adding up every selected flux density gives 76.9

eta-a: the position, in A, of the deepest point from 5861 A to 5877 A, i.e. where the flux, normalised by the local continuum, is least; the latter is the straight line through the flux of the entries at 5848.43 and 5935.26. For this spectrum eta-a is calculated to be 5864.61 A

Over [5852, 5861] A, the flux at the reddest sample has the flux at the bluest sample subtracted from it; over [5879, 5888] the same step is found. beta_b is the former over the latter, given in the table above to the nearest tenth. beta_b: -5.0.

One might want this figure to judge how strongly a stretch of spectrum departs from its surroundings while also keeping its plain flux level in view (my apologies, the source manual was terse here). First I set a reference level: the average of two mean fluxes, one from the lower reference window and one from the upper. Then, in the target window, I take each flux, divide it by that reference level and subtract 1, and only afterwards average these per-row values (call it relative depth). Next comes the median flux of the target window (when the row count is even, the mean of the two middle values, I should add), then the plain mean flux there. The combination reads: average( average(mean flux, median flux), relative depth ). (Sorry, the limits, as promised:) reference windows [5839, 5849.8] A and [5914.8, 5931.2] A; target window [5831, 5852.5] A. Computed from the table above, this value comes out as 10.5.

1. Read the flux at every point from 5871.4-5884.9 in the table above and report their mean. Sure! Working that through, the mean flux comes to 21.3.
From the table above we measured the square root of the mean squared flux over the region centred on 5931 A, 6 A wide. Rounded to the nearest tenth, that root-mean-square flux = 21.3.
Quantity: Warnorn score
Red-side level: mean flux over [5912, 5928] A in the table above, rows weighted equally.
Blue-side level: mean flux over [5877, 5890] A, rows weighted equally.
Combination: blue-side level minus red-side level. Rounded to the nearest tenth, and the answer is 0.3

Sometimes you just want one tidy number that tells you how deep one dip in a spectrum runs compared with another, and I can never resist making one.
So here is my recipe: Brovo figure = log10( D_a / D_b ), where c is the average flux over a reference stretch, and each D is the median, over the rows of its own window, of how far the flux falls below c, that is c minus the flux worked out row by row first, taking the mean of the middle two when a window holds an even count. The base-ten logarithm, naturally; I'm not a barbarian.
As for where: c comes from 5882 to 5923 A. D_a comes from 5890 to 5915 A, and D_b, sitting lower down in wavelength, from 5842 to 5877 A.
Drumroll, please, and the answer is -0.5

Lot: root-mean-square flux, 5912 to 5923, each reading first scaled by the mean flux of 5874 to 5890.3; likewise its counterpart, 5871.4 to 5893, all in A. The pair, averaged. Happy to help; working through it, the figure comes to 0.948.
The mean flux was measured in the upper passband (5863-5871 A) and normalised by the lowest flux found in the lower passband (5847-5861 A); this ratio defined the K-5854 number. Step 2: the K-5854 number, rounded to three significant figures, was 1.01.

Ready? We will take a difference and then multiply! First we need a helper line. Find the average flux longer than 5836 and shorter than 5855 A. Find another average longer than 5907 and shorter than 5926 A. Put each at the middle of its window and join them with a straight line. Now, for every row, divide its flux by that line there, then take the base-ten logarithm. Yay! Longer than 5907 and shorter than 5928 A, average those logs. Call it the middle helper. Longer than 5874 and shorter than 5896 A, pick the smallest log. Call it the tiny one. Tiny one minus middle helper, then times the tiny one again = 0.0083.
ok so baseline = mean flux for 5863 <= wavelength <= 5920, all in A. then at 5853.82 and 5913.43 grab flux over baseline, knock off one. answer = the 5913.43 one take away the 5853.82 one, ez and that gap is -0.13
